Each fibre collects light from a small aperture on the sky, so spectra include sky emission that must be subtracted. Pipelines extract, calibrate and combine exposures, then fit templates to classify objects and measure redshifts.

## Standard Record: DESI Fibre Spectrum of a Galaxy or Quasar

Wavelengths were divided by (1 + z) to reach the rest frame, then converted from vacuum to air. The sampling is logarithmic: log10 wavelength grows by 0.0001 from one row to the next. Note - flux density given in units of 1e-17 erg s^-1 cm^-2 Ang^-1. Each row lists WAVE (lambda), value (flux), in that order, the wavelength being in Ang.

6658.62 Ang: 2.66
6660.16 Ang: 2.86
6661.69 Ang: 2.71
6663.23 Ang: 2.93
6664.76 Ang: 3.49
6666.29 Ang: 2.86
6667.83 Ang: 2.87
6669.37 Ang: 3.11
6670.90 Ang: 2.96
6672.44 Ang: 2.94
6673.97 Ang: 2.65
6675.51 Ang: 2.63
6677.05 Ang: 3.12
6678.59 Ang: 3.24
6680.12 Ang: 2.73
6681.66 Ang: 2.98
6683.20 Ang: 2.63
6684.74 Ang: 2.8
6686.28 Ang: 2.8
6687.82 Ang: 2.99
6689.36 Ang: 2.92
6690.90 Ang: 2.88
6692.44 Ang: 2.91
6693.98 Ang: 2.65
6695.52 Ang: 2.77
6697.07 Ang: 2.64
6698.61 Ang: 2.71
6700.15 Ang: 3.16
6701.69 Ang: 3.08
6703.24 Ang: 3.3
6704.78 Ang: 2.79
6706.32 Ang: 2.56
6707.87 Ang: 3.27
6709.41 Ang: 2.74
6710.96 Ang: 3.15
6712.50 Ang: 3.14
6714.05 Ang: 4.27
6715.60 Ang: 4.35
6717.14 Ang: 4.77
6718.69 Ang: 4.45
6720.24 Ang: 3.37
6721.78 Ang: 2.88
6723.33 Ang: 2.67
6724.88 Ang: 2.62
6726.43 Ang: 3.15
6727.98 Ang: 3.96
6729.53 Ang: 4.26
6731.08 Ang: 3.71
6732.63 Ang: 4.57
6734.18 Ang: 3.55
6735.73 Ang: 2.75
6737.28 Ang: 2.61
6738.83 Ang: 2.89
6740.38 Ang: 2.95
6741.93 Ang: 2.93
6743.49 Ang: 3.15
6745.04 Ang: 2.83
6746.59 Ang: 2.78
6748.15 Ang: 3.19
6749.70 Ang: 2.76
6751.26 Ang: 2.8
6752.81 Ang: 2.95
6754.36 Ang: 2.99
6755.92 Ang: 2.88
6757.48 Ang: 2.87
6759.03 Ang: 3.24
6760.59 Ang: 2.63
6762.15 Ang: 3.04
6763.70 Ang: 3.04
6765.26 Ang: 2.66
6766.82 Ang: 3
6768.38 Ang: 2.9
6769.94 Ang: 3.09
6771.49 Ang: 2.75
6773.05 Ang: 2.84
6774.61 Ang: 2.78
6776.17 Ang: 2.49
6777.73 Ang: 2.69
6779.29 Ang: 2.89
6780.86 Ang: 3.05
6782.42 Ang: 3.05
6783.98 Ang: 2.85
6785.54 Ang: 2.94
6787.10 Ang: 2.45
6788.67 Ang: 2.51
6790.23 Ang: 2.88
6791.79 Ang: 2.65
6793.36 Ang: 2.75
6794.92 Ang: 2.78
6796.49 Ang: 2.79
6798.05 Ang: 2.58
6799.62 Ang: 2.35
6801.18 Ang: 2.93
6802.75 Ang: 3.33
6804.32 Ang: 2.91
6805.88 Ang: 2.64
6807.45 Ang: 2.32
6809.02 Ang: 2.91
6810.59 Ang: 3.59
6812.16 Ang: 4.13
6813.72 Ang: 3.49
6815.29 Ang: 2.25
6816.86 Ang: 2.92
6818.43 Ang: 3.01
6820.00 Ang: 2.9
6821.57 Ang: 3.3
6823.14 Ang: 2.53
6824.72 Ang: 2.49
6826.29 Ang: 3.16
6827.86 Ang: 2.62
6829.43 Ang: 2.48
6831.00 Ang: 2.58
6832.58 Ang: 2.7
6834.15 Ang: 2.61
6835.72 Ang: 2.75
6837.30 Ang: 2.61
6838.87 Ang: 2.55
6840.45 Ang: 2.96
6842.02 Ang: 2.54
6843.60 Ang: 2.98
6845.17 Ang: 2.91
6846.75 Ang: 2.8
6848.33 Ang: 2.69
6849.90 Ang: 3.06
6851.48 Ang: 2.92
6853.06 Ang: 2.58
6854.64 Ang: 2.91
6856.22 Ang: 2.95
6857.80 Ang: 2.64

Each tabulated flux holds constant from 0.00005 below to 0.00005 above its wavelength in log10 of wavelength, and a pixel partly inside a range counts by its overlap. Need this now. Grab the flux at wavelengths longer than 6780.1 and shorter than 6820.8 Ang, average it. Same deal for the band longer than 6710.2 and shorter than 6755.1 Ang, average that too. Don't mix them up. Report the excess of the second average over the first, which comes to 0.44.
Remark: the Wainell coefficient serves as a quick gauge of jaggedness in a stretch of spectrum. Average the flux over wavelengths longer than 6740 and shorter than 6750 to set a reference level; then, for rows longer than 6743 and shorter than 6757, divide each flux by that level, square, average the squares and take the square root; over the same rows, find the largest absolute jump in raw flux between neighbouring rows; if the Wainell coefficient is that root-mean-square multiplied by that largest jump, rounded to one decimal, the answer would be 0.4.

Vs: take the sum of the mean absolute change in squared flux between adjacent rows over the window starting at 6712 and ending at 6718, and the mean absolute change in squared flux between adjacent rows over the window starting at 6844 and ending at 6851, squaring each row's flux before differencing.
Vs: 5.4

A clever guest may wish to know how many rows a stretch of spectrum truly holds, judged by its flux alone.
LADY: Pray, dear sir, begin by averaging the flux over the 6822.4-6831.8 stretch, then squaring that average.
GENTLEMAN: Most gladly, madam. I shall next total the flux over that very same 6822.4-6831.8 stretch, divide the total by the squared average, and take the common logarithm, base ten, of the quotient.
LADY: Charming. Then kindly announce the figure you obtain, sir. 0.36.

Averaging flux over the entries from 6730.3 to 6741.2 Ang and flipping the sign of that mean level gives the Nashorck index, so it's -3.3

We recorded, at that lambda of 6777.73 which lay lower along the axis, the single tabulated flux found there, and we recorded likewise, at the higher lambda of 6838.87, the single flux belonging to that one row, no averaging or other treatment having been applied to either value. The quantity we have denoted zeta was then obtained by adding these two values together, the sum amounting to 5.2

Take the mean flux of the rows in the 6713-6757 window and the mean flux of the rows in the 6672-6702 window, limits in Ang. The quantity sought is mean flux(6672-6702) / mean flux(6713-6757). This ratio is 0.86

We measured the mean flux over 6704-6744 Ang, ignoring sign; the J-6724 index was 3.37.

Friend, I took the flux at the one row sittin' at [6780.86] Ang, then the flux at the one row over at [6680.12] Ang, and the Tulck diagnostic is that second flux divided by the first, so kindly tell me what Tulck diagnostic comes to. 0.90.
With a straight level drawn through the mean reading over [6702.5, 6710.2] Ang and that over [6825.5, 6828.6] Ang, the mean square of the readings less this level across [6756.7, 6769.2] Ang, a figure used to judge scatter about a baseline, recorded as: 0.04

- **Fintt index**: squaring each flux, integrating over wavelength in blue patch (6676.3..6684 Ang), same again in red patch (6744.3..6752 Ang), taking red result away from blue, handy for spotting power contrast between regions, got 3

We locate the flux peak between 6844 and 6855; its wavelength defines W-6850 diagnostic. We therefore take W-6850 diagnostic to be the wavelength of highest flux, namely 6849.90 Ang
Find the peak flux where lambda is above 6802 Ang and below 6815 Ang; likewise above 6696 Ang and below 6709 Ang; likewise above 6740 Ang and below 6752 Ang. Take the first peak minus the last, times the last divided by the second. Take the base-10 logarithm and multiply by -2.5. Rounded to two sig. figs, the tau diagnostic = 0.10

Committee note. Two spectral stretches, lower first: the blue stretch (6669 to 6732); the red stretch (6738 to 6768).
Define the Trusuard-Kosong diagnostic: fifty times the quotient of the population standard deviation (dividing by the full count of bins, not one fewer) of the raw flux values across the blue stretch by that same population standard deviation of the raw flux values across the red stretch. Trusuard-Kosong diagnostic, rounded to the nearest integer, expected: 174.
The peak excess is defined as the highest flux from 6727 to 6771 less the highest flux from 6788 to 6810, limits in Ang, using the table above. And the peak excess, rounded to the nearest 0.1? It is 1.2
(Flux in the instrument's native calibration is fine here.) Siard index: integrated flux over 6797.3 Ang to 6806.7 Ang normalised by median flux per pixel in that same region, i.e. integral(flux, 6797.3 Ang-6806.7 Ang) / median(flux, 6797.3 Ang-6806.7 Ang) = 9.4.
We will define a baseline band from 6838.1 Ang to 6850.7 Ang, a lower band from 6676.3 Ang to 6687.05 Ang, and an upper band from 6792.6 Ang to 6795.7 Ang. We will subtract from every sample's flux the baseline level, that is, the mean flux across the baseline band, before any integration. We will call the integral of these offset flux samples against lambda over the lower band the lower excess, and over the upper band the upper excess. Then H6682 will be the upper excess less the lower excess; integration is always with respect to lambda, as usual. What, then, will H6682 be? -1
